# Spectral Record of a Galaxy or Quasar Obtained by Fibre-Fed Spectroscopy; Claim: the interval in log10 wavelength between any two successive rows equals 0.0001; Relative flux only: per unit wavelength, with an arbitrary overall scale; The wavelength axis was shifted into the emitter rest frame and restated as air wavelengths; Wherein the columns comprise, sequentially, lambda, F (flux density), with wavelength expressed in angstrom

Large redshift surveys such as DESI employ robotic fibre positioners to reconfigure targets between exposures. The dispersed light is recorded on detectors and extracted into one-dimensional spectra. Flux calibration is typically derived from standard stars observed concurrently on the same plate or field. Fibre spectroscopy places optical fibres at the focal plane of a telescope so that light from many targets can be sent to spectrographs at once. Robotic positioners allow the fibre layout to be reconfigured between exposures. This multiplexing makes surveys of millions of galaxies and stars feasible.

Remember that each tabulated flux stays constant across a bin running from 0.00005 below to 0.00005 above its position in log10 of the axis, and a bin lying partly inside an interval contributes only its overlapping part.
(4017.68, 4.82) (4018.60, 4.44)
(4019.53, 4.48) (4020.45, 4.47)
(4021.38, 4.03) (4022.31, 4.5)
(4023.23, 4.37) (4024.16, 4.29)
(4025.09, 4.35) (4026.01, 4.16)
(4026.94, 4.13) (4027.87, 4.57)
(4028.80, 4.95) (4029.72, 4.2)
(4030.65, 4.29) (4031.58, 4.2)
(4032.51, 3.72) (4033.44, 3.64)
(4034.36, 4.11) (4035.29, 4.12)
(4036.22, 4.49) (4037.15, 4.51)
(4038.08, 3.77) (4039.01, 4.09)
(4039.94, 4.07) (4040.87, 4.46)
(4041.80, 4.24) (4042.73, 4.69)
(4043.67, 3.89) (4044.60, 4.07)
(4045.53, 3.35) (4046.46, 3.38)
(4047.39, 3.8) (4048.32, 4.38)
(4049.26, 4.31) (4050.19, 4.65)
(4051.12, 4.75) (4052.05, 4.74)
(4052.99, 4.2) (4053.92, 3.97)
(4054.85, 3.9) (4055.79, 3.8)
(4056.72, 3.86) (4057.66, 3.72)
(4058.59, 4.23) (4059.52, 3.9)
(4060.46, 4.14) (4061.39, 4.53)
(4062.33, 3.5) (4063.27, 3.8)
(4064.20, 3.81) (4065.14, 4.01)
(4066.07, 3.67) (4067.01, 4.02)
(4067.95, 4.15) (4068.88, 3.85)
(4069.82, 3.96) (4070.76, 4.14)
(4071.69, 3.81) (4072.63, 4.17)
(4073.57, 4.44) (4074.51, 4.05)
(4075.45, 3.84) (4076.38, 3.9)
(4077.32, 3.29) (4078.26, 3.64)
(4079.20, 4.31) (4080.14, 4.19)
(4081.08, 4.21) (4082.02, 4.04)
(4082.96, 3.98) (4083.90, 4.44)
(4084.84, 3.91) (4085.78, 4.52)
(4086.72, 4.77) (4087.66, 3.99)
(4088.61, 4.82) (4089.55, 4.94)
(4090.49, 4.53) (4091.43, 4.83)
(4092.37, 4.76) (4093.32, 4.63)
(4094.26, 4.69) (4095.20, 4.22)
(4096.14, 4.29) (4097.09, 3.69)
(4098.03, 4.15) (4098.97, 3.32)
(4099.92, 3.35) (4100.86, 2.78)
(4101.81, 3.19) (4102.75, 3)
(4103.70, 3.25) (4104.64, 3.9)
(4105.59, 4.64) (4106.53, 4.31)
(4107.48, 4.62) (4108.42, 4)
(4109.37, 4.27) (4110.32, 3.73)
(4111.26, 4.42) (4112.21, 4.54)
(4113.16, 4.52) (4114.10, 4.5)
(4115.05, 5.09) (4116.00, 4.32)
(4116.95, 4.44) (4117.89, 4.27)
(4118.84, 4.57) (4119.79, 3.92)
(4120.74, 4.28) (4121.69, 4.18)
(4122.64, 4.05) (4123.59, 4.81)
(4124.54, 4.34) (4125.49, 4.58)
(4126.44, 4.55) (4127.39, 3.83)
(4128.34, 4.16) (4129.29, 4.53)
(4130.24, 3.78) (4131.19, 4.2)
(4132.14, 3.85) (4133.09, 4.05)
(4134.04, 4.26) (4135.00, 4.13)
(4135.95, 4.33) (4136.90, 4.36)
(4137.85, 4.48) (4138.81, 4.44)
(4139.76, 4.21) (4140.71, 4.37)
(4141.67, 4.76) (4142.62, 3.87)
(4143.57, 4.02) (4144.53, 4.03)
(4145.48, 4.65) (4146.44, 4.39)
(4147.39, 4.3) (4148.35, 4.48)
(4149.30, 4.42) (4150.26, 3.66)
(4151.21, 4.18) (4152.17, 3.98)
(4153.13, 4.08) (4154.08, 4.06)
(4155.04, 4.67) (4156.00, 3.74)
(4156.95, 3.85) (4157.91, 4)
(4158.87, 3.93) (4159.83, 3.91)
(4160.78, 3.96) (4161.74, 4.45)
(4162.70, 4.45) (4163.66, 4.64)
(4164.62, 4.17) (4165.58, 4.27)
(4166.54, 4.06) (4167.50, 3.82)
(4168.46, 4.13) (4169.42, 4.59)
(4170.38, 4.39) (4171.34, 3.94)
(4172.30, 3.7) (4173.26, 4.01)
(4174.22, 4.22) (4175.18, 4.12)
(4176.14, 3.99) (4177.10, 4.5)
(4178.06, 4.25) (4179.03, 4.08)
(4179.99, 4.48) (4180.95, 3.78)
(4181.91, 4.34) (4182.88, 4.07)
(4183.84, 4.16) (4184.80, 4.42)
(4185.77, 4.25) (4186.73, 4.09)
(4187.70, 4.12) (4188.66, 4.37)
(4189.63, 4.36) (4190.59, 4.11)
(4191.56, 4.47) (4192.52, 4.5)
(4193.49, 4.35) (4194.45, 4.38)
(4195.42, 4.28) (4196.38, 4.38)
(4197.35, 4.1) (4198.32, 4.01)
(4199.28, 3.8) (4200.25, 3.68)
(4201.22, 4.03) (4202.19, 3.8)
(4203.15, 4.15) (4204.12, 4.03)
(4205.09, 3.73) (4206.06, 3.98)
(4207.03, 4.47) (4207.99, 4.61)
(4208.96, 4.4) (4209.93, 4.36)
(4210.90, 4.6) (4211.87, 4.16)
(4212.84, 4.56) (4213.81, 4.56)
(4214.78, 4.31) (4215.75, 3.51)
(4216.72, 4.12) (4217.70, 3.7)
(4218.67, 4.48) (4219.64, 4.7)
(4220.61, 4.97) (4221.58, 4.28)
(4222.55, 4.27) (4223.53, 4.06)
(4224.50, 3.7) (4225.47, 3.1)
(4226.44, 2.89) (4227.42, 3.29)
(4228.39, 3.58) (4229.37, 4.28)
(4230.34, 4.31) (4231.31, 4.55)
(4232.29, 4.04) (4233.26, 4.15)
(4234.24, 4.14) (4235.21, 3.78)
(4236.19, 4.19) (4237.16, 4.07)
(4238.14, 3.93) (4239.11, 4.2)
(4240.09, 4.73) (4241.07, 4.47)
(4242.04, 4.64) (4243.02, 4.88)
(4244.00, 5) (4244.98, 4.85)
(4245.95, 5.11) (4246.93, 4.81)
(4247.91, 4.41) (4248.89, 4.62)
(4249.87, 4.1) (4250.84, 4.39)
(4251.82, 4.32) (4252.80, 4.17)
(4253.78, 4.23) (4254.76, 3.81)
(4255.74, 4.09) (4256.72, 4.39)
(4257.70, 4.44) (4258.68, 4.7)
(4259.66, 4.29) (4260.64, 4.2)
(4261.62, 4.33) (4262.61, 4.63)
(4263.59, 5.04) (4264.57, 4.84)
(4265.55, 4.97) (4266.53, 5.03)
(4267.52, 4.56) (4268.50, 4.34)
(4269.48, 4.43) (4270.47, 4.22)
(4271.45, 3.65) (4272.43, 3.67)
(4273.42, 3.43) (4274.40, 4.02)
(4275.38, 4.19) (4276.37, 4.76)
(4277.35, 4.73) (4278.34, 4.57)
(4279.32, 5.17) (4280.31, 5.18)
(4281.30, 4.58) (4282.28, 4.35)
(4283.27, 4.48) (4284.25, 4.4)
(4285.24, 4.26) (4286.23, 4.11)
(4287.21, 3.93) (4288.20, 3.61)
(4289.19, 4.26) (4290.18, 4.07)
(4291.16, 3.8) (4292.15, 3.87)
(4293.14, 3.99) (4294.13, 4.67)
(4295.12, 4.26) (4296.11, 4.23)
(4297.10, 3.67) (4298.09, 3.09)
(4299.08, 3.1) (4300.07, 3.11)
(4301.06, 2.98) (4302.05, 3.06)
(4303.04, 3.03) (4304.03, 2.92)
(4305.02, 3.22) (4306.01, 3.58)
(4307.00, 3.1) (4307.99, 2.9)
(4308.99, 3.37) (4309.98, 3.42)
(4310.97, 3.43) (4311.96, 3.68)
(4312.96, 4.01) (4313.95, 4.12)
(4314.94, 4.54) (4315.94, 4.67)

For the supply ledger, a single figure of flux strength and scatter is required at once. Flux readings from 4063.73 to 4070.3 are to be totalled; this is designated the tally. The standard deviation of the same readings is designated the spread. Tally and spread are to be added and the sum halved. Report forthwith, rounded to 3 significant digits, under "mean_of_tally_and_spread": 13.8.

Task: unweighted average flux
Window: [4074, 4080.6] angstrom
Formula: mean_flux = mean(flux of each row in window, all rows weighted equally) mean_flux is 3.89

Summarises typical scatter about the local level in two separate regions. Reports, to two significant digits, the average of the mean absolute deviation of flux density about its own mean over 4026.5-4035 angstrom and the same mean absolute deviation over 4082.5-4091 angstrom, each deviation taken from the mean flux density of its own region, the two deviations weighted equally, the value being 0.29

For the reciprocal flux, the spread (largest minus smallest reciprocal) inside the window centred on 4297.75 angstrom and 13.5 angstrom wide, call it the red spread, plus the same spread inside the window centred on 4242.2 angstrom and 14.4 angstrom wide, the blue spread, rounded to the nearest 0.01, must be 0.20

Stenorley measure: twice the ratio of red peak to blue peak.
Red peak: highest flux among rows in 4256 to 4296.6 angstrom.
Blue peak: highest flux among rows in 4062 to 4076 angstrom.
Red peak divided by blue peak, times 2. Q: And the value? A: 2.33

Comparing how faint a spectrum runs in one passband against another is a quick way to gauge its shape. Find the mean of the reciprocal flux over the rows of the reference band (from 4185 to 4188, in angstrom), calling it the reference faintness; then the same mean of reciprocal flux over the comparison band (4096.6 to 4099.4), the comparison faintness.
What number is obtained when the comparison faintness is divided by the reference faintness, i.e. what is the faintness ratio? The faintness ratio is 1.13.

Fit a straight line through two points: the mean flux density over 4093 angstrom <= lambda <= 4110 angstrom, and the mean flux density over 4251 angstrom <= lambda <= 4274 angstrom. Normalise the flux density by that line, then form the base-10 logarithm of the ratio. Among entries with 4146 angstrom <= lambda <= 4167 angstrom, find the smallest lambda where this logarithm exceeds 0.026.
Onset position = 4146.44 angstrom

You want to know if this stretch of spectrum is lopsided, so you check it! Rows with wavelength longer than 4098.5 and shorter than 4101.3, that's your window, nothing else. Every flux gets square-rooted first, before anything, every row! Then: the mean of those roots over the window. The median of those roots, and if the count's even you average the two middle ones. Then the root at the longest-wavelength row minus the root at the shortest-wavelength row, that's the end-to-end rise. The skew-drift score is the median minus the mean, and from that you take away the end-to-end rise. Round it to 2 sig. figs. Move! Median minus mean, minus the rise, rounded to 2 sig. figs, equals 0.20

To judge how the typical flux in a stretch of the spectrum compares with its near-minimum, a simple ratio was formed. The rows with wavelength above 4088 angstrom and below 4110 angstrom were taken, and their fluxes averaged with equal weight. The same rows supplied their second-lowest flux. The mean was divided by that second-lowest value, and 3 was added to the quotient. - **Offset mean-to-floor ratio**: 4.36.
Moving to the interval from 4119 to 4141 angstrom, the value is 4.11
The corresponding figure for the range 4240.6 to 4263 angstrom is 4.09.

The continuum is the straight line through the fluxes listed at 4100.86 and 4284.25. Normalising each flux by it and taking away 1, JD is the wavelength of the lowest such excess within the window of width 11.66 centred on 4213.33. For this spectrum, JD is 4215.75 angstrom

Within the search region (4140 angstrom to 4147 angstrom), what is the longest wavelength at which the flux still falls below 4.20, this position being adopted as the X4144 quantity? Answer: 4144.53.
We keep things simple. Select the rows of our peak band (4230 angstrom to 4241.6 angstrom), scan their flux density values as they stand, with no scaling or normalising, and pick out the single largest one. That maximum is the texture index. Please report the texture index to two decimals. 4.73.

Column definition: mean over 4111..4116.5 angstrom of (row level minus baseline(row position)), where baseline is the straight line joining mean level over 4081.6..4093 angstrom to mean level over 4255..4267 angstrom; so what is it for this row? 0.09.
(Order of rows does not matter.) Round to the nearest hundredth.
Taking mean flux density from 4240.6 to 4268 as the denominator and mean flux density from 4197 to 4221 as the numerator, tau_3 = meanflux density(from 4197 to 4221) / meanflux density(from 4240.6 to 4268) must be 0.92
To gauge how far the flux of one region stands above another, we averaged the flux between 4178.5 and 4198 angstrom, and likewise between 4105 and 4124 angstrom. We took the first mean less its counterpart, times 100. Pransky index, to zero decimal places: -12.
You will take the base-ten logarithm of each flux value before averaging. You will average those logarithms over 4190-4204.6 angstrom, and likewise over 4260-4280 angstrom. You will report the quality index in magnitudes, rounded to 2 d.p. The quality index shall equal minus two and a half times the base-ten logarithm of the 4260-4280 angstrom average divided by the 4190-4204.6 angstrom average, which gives -0.05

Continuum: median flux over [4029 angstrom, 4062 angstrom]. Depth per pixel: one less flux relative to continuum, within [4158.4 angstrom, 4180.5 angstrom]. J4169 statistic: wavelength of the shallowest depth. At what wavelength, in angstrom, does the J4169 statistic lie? 4163.66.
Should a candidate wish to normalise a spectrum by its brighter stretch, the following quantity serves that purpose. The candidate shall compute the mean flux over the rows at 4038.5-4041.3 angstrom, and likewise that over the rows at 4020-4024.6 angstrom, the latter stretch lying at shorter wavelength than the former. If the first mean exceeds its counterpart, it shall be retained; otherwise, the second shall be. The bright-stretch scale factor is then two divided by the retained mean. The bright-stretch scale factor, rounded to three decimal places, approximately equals 0.462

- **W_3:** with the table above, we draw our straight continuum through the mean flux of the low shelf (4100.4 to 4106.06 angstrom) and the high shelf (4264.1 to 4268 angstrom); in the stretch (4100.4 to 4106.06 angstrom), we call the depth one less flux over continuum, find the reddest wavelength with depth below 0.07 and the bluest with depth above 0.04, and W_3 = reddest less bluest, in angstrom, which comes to 4.7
